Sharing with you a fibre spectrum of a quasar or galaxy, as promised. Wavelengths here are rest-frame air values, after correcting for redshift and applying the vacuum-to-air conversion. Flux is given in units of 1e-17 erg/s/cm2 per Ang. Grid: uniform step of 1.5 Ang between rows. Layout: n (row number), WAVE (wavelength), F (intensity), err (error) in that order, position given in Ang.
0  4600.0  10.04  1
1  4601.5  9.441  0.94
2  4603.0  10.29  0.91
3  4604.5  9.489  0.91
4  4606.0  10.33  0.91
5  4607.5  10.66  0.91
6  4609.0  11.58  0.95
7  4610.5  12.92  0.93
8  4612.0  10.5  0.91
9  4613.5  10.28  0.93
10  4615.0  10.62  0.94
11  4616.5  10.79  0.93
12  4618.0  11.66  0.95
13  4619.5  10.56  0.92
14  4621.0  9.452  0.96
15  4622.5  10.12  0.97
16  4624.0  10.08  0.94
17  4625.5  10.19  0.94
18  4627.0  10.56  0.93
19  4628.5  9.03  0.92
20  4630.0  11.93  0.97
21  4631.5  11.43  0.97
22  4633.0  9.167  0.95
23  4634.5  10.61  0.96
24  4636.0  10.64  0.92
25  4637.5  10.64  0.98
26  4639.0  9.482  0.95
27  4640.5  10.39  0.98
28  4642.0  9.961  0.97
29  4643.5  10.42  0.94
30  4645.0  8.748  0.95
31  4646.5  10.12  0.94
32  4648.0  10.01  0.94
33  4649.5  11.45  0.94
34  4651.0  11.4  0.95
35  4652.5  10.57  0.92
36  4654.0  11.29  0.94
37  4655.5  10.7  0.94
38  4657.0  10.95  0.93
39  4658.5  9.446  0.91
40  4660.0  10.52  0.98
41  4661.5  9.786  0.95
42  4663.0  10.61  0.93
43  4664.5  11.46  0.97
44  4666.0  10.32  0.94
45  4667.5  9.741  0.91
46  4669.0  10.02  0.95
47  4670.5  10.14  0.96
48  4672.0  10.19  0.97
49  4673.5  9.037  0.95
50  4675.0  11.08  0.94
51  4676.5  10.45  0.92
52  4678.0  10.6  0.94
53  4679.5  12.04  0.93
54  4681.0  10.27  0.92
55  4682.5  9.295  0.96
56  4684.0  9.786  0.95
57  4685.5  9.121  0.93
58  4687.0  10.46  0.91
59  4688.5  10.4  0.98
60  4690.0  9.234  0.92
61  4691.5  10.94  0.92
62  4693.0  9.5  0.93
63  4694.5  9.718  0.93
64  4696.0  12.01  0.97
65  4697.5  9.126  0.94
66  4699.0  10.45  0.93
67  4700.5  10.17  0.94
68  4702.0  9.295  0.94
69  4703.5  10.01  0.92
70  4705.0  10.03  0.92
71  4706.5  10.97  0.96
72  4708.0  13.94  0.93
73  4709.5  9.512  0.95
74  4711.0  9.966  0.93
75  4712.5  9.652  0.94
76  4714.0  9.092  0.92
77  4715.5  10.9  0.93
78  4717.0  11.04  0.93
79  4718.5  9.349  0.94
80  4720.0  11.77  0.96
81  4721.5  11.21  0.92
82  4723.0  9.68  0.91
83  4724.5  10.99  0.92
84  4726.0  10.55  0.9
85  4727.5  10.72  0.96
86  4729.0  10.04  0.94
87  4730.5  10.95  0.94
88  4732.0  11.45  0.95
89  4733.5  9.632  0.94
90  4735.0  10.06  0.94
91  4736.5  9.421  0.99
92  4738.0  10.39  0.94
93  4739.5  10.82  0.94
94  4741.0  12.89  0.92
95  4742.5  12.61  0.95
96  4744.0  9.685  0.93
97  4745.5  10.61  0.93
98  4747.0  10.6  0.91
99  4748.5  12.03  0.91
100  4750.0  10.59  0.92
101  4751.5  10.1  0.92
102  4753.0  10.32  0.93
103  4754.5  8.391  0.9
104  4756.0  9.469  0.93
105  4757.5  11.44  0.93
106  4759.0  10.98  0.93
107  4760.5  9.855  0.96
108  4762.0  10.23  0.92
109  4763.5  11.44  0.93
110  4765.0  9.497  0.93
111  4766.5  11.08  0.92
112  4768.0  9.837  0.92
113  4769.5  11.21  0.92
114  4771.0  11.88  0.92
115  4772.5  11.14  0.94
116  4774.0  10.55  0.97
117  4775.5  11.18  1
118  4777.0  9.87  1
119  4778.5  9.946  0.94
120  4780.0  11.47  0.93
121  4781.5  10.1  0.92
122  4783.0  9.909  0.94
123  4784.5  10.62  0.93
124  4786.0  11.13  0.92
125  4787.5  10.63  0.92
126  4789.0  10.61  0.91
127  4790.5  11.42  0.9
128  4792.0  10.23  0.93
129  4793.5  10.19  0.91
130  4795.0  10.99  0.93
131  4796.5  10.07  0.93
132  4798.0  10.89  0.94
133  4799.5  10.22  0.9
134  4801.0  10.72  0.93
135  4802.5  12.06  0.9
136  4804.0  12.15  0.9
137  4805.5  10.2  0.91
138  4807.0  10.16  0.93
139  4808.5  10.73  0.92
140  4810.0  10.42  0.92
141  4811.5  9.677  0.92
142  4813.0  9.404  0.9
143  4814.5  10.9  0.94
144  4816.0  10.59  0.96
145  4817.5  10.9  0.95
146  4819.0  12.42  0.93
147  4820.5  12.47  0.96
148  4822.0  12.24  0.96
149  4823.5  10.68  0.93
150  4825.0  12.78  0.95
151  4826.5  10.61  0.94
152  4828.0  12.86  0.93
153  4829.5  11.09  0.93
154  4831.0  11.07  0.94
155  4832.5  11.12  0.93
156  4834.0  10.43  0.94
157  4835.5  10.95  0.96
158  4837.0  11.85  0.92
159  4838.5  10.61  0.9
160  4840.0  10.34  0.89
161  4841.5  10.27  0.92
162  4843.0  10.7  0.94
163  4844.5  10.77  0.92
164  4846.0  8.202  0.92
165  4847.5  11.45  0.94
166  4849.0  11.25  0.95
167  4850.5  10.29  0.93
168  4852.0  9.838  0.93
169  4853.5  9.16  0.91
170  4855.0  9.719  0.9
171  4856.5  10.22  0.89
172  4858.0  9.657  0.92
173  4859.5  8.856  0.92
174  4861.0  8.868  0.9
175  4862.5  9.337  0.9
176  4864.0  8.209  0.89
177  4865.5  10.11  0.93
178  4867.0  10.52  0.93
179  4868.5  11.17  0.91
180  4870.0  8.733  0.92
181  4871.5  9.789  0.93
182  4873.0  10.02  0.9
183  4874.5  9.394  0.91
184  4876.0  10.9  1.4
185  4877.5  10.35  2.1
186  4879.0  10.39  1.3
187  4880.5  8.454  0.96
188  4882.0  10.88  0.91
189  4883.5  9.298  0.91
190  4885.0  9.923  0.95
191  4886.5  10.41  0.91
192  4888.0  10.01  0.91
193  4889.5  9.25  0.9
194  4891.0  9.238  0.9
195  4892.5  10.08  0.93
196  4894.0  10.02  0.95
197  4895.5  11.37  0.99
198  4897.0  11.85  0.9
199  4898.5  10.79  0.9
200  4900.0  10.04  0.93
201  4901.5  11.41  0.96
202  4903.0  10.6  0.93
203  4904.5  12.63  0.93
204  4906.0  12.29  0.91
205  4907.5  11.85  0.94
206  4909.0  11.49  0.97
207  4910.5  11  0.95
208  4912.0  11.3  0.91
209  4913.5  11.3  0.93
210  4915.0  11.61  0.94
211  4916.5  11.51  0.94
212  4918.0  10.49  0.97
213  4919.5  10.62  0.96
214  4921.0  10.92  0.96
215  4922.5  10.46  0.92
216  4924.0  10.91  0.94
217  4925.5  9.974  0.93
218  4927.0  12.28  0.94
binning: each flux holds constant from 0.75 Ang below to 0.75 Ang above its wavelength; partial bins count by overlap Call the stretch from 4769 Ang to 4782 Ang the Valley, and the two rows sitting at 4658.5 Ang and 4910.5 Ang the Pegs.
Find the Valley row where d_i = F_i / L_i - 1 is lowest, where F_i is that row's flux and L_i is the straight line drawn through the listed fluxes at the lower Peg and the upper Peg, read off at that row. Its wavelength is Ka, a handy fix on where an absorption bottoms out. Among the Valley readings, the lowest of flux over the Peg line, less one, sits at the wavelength 4777.0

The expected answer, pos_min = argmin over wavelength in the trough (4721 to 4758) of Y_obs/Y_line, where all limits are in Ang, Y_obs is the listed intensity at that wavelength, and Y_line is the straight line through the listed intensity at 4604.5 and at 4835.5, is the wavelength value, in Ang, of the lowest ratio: 4754.5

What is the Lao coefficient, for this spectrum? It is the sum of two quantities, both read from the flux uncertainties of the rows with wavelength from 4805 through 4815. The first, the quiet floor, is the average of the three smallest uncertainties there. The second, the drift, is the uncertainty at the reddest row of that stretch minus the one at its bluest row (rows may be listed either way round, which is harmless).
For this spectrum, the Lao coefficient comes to 0.940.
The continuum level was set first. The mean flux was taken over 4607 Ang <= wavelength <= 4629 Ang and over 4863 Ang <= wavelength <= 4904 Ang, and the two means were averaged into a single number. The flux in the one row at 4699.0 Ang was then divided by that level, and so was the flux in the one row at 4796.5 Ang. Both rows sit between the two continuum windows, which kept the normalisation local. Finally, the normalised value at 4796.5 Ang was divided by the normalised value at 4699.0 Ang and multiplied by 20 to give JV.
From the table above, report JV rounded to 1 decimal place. 19.3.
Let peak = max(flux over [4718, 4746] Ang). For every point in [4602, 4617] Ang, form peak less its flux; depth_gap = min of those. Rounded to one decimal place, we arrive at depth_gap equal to 0.0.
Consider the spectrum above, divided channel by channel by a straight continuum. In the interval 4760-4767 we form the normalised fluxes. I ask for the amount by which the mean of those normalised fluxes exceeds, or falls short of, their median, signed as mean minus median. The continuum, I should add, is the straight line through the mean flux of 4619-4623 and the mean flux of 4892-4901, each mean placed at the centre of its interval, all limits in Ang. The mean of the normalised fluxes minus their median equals 0.018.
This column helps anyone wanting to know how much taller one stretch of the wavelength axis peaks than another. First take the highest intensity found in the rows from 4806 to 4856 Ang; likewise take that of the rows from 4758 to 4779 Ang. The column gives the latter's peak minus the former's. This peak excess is -1.0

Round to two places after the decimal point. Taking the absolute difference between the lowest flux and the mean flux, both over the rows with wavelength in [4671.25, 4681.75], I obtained 1.49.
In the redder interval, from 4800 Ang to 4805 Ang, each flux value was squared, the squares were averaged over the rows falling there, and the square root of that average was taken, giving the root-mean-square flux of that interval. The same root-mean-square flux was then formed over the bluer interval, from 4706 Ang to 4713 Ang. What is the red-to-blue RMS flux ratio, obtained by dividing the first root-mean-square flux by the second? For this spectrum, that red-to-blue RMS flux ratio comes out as 1.07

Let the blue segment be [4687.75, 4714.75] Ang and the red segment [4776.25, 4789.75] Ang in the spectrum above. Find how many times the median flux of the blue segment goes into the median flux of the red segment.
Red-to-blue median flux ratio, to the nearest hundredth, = 1.06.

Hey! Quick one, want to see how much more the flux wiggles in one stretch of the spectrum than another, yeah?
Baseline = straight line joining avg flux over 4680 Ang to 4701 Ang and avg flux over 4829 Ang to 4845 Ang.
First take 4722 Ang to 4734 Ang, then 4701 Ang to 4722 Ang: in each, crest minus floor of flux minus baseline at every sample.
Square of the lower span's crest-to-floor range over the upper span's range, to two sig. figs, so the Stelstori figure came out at 7.1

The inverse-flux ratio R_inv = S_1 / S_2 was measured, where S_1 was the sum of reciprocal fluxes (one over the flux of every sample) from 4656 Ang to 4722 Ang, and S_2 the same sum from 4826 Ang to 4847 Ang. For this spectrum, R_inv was 3.3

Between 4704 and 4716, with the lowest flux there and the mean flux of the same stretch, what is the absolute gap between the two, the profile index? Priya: 1.4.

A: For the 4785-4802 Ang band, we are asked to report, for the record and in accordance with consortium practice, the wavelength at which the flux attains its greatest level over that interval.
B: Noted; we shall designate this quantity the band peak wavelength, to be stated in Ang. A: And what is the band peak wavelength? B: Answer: 4790.5 Ang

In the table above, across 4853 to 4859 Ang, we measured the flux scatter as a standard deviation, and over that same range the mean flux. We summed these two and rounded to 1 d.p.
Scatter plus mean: 10.1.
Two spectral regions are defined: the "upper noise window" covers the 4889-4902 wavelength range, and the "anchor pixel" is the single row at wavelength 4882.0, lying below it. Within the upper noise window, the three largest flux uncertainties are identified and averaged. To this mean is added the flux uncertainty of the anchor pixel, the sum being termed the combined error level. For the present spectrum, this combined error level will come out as 1.88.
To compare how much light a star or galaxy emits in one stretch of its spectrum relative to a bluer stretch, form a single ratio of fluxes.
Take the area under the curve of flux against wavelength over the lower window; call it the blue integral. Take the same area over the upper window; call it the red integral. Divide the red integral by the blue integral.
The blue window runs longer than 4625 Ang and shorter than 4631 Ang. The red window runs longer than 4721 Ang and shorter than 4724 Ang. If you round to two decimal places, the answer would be 0.50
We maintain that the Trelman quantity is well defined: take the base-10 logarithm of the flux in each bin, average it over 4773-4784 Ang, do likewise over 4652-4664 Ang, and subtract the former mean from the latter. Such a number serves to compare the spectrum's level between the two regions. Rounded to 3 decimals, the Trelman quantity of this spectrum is 0.002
